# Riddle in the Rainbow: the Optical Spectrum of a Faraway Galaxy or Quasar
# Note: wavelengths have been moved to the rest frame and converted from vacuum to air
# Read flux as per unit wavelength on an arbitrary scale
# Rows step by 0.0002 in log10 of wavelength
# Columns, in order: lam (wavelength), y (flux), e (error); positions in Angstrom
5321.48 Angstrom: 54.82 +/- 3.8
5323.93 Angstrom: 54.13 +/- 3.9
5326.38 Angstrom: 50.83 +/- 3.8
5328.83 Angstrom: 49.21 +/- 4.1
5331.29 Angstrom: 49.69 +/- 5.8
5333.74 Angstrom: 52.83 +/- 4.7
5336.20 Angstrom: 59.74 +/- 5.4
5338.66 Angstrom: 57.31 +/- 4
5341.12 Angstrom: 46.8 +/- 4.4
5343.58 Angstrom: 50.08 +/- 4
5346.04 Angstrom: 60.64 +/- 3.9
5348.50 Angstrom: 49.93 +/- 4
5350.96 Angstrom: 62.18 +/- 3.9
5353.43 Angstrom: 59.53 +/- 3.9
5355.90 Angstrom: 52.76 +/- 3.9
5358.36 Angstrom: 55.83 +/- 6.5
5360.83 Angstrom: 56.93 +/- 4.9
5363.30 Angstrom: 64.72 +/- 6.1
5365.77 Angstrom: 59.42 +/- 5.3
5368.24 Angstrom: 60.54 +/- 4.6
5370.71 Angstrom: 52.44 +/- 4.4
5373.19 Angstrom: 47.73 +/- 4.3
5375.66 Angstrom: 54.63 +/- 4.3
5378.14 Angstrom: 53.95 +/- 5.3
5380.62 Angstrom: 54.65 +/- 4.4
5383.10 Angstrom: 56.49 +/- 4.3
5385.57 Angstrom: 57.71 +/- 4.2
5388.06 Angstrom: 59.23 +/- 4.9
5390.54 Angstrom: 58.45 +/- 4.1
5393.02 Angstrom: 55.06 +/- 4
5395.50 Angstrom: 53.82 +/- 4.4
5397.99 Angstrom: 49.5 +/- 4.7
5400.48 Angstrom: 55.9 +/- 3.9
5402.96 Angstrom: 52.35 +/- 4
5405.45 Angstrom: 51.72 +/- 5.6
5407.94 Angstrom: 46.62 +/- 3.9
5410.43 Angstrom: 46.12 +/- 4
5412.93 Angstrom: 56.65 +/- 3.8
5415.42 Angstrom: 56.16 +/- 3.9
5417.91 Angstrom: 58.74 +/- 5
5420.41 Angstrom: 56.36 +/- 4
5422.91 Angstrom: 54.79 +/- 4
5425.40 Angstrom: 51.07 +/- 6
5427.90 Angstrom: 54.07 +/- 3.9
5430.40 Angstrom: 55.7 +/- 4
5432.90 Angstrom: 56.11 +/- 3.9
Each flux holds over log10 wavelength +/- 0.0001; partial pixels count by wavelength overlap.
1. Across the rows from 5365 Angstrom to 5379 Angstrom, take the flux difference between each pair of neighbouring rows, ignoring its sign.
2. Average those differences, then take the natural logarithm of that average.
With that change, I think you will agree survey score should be 1.5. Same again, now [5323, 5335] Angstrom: 0.8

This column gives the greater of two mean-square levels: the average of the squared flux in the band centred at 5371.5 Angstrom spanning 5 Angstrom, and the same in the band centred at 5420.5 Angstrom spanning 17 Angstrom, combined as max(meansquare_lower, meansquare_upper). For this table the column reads 3075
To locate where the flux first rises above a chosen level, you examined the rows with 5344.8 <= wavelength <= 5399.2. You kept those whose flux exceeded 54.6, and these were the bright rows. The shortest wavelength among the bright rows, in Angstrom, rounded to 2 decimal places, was 5346.04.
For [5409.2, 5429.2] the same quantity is 5412.93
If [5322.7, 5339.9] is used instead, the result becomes 5336.20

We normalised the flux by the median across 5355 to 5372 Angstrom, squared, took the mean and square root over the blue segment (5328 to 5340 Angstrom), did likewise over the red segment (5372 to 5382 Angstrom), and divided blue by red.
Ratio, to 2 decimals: 1.02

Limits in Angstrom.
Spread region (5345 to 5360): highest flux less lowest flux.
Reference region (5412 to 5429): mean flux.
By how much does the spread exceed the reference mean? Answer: -43.2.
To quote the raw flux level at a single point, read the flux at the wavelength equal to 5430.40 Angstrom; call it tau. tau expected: 55.7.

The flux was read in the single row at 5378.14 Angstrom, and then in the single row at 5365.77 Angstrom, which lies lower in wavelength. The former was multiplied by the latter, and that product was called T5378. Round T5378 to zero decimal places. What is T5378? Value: 3206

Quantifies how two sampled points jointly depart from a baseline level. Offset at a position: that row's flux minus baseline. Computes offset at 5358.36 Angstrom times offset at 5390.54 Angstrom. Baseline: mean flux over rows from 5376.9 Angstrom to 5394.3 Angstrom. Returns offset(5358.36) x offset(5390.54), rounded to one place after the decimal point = -1.3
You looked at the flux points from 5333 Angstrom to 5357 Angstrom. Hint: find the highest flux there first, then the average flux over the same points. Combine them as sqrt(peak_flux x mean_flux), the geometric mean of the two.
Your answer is 58.6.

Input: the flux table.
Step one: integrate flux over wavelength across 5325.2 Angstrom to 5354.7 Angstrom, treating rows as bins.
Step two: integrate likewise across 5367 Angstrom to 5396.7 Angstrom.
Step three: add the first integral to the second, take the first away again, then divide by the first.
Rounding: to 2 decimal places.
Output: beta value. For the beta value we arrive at 1.03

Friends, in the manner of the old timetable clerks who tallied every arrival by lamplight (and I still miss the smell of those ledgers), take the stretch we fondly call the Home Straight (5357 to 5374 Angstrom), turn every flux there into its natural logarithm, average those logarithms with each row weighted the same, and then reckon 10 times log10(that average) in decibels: 6.06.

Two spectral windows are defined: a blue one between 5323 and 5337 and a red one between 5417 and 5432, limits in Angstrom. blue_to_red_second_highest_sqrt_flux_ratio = 0.98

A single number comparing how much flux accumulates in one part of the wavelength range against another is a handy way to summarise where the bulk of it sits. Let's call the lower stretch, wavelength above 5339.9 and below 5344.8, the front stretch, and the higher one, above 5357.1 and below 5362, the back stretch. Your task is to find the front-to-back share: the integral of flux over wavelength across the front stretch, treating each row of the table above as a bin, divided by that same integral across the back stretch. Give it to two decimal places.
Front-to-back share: 0.86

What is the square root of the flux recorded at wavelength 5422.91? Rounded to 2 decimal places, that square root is 7.40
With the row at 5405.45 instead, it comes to 7.19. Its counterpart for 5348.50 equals 7.07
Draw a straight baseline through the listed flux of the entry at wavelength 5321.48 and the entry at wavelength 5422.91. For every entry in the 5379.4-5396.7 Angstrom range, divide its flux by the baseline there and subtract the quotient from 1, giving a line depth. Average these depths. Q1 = -0.031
